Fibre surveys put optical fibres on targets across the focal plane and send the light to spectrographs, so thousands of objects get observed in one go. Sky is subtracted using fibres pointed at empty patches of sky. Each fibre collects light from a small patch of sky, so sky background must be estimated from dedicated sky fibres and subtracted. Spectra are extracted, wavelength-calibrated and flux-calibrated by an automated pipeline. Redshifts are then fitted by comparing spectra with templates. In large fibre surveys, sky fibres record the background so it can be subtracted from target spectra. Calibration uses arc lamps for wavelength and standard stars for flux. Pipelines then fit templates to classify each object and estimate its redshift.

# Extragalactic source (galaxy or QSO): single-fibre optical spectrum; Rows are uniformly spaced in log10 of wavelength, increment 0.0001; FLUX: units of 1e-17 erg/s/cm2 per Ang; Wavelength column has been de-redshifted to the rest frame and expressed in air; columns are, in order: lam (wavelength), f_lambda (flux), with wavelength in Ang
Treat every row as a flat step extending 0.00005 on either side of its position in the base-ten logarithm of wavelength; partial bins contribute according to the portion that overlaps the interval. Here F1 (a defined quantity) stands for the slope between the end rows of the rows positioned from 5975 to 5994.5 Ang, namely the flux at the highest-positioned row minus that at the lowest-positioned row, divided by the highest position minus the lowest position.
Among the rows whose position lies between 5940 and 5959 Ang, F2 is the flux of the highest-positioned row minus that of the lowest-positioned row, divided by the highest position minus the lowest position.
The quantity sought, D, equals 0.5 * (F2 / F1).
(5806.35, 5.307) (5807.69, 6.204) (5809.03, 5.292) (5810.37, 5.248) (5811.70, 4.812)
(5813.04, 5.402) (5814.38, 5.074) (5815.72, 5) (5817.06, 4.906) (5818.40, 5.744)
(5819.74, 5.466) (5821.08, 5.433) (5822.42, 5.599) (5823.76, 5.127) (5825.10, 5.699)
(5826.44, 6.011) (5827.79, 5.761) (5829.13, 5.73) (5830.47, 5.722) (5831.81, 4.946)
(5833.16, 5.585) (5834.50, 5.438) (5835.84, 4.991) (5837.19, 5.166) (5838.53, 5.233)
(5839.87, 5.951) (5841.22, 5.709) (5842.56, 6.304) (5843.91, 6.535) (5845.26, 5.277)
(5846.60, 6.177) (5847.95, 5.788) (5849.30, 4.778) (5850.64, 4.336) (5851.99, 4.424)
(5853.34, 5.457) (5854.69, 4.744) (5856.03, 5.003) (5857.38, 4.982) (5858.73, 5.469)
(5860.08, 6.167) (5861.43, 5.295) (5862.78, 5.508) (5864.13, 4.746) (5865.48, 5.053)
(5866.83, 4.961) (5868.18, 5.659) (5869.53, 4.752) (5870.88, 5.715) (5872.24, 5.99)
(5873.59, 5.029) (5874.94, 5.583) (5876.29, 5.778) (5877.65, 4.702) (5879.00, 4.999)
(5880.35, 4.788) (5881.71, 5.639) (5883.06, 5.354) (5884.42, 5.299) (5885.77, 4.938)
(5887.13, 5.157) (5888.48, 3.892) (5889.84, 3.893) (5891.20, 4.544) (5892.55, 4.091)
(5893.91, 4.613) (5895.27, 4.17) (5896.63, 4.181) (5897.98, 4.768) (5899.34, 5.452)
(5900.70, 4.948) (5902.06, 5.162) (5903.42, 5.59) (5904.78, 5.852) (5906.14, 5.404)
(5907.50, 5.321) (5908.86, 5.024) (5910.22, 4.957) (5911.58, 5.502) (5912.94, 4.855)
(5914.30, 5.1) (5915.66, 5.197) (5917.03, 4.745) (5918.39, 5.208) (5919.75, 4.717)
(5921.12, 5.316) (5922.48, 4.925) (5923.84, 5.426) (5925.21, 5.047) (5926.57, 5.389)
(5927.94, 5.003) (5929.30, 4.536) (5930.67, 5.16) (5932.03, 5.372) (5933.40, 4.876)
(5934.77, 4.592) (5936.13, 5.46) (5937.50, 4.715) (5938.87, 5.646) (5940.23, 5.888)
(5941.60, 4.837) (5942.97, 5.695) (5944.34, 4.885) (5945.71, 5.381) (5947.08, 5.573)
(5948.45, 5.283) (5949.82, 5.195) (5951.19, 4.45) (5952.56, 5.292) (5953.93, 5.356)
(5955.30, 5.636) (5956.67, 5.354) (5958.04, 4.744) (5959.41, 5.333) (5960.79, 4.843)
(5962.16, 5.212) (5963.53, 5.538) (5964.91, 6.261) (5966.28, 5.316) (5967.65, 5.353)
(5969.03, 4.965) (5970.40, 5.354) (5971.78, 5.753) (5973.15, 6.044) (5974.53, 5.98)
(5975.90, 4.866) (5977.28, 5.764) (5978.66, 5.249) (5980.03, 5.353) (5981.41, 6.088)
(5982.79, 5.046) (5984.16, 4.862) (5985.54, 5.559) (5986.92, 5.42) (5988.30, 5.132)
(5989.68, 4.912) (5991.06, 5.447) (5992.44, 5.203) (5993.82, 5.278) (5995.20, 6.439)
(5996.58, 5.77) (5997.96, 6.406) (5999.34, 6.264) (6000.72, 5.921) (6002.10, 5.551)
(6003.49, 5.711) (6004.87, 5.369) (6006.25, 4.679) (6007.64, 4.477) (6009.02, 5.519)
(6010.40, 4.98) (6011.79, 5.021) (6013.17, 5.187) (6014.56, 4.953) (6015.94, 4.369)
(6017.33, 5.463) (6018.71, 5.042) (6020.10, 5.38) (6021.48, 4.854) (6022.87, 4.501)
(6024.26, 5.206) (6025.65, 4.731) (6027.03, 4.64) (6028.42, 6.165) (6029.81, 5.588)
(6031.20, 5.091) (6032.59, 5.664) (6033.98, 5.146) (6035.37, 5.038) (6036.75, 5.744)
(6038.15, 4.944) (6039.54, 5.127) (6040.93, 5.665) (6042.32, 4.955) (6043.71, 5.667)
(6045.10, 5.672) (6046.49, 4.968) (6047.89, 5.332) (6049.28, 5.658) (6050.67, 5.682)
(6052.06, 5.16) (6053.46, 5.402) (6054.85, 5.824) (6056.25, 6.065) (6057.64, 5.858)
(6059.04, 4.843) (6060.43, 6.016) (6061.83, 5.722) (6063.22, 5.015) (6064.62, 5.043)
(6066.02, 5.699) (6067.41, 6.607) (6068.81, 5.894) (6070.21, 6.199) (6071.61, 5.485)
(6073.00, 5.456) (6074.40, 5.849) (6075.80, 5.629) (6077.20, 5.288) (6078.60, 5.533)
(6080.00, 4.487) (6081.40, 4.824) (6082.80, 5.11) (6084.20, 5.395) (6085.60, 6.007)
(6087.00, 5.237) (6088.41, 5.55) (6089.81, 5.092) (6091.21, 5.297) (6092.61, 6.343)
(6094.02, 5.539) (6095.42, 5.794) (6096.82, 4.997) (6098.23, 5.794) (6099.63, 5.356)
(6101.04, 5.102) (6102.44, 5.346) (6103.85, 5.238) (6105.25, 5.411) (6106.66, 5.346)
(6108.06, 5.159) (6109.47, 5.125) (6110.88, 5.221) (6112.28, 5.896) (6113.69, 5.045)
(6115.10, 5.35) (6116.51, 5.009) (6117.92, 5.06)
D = -1.40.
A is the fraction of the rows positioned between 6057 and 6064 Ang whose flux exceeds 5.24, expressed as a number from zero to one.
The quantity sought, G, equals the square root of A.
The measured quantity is 0.77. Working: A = 0.6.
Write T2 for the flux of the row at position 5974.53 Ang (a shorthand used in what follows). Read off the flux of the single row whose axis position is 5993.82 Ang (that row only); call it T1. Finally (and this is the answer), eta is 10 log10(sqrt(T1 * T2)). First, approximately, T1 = 5.278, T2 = 5.98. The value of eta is 7.5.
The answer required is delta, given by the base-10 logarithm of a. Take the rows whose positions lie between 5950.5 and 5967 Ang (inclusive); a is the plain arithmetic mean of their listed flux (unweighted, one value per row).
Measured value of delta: 0.722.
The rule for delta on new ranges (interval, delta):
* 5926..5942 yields 0.710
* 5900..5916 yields 0.720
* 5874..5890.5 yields 0.699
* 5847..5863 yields 0.713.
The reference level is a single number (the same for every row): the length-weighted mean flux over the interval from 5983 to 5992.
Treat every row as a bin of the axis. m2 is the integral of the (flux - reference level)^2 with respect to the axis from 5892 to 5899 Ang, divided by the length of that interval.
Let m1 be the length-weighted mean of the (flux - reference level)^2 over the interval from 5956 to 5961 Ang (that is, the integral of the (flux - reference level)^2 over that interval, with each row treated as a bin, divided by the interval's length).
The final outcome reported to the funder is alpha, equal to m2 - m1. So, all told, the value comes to 0.65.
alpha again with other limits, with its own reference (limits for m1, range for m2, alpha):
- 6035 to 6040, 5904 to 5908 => 0.05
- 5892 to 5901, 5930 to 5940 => -0.44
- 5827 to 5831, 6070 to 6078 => -0.05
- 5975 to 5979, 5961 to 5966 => 0.17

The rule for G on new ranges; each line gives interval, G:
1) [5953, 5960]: 0.89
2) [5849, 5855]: 0.45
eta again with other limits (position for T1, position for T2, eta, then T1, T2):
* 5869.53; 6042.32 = 6.9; 4.752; 4.955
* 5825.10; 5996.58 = 7.6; 5.699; 5.77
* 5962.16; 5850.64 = 6.8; 5.212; 4.336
